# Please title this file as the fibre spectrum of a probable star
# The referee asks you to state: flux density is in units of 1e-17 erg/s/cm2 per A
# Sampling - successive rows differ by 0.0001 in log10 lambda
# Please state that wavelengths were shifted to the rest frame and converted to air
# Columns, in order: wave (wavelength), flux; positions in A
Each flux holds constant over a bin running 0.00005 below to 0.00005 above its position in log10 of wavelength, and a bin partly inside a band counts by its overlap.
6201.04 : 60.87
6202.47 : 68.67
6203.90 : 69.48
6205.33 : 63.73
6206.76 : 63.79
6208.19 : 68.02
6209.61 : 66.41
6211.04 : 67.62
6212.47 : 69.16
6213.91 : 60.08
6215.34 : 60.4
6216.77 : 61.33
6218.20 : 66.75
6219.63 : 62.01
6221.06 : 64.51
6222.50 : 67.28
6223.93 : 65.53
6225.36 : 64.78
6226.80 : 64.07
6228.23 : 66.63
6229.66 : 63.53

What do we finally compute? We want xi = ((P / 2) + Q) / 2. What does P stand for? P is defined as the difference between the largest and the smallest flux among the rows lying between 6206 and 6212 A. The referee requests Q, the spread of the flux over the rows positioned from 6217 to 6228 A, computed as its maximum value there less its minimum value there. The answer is 3.7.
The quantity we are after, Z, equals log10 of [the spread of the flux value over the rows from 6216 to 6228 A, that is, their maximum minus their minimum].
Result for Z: 0.77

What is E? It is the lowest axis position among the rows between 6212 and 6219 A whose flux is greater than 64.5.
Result 6212.47 A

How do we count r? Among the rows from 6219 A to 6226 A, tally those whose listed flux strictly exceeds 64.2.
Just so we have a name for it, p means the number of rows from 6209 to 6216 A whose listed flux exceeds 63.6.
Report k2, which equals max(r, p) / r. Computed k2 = 1.00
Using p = 3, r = 4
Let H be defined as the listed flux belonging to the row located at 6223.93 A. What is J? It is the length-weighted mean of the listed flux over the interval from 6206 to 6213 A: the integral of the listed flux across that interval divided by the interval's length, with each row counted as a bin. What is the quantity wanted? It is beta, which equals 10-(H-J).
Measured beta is 11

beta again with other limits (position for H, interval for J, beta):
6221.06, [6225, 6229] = 11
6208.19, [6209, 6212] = 9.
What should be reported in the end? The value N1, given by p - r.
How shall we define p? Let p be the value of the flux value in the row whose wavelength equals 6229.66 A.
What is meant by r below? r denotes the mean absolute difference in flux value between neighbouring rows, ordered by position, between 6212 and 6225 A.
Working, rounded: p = 63.53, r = 3.4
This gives 60.1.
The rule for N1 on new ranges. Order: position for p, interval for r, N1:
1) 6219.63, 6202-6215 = 59.0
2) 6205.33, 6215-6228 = 61.3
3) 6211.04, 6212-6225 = 64.2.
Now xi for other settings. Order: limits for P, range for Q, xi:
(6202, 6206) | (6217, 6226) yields 4.1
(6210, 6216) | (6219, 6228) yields 4.9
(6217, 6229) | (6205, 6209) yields 3.5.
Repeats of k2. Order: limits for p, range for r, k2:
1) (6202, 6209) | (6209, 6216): 1.67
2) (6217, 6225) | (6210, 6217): 2.00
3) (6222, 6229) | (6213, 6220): 5.00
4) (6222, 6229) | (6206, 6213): 1.25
